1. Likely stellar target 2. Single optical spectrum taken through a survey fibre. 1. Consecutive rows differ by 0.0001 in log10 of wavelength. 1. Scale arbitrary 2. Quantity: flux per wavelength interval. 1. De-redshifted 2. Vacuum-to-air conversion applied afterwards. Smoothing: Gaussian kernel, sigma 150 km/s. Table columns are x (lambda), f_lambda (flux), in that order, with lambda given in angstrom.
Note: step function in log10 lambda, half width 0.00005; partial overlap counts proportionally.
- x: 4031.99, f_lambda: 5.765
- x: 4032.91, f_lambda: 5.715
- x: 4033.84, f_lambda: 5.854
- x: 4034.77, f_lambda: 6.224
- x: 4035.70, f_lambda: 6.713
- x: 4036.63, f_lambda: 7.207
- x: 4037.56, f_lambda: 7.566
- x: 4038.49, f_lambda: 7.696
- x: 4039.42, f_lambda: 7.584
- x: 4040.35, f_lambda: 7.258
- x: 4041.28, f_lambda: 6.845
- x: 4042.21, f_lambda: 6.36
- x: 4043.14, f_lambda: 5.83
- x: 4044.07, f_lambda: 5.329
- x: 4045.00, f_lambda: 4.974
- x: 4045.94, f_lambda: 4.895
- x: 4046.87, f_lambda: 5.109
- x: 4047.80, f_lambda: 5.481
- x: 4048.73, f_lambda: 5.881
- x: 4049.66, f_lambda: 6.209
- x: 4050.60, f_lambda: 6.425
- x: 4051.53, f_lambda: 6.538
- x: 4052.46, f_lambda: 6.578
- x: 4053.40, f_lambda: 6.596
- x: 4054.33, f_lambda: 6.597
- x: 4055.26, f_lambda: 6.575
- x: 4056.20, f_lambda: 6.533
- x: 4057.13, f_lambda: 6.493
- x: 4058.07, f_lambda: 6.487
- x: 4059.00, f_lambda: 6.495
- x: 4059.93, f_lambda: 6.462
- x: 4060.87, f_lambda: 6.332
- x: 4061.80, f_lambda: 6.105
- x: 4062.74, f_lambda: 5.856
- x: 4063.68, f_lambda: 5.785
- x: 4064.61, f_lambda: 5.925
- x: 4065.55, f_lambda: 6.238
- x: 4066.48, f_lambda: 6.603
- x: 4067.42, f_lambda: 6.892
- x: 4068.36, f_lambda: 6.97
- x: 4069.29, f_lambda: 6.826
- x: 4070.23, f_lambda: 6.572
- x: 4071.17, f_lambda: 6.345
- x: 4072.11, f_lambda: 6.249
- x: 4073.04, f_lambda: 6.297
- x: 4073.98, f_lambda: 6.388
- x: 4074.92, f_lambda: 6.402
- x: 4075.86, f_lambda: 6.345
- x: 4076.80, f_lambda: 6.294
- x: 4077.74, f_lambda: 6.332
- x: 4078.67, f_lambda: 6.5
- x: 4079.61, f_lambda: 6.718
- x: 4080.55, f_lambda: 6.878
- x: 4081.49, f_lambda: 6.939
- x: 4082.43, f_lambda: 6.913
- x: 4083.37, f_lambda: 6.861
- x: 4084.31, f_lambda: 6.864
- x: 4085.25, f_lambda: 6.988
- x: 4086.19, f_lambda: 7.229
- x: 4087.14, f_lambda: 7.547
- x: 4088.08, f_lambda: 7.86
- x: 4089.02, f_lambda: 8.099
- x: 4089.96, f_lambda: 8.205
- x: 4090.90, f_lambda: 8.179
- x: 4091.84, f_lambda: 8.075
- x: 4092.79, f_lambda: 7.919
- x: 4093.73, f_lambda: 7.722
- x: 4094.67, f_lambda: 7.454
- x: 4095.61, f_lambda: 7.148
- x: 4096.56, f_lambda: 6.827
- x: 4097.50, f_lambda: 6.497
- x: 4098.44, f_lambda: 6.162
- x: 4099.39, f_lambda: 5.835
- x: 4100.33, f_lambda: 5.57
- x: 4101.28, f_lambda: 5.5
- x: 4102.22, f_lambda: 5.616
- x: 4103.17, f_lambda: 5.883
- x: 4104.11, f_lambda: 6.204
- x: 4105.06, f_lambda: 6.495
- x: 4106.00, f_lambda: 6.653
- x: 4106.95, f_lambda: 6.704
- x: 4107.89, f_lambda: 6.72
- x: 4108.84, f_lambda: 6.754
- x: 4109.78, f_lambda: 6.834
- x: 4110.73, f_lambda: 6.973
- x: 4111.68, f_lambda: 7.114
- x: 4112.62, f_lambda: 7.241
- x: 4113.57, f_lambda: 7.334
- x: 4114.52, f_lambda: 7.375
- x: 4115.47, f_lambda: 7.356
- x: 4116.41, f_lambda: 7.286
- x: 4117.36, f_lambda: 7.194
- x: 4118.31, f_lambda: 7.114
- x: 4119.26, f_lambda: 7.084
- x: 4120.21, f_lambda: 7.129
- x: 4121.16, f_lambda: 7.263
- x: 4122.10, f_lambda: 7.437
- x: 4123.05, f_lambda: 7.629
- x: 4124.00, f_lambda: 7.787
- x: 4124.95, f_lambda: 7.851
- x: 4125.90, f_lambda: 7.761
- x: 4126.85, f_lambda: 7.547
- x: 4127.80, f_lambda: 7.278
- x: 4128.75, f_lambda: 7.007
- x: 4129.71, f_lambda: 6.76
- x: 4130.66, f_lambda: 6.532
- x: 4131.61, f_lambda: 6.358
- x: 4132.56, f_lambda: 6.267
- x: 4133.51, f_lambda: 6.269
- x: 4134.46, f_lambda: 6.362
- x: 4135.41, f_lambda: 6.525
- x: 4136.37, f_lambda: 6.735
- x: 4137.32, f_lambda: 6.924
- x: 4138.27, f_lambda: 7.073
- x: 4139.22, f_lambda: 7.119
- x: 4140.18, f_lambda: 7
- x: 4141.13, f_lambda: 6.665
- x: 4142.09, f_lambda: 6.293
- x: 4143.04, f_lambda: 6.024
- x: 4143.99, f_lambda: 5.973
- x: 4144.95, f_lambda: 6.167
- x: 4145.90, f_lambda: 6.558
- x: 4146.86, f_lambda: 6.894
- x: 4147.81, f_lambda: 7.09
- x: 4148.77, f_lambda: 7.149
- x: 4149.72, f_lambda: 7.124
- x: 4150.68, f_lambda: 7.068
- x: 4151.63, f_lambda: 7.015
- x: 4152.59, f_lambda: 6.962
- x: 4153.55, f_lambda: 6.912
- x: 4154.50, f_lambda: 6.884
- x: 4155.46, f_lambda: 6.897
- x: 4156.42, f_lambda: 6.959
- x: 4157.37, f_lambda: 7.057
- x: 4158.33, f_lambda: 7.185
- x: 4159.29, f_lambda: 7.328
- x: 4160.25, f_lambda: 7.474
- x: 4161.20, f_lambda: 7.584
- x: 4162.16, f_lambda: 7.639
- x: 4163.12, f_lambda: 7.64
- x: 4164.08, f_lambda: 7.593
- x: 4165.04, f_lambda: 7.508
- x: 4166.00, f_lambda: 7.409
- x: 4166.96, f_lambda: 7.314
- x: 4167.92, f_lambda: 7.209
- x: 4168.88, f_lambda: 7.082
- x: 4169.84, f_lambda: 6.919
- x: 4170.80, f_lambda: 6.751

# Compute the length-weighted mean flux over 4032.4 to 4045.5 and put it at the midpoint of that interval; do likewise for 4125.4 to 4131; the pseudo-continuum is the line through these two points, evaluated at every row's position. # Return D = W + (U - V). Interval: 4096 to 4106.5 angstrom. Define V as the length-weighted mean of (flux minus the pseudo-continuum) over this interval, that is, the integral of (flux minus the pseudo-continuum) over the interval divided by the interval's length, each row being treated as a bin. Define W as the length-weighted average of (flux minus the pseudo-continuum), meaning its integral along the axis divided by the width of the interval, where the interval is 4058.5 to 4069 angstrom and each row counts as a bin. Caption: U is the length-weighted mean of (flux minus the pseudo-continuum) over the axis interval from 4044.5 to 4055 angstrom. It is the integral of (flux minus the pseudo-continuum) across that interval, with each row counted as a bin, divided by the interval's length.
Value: -0.1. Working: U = -0.6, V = -0.84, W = -0.3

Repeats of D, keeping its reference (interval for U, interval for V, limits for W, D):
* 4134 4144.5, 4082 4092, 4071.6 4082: -1.6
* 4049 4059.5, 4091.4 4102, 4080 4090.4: 0.5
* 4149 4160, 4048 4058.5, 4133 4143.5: -0.7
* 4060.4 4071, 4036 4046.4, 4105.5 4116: -0.3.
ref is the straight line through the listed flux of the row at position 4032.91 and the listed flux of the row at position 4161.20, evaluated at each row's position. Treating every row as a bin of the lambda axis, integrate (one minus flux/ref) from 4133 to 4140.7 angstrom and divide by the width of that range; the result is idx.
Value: 0.07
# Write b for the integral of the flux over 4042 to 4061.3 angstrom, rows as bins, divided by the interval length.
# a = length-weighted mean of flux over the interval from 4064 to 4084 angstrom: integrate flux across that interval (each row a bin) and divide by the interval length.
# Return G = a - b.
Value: 0.4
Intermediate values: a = 6.55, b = 6.10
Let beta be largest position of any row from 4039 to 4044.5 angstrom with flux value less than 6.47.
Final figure 4044.07 angstrom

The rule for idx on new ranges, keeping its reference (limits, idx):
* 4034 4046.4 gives -0.11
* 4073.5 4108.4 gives -0.04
